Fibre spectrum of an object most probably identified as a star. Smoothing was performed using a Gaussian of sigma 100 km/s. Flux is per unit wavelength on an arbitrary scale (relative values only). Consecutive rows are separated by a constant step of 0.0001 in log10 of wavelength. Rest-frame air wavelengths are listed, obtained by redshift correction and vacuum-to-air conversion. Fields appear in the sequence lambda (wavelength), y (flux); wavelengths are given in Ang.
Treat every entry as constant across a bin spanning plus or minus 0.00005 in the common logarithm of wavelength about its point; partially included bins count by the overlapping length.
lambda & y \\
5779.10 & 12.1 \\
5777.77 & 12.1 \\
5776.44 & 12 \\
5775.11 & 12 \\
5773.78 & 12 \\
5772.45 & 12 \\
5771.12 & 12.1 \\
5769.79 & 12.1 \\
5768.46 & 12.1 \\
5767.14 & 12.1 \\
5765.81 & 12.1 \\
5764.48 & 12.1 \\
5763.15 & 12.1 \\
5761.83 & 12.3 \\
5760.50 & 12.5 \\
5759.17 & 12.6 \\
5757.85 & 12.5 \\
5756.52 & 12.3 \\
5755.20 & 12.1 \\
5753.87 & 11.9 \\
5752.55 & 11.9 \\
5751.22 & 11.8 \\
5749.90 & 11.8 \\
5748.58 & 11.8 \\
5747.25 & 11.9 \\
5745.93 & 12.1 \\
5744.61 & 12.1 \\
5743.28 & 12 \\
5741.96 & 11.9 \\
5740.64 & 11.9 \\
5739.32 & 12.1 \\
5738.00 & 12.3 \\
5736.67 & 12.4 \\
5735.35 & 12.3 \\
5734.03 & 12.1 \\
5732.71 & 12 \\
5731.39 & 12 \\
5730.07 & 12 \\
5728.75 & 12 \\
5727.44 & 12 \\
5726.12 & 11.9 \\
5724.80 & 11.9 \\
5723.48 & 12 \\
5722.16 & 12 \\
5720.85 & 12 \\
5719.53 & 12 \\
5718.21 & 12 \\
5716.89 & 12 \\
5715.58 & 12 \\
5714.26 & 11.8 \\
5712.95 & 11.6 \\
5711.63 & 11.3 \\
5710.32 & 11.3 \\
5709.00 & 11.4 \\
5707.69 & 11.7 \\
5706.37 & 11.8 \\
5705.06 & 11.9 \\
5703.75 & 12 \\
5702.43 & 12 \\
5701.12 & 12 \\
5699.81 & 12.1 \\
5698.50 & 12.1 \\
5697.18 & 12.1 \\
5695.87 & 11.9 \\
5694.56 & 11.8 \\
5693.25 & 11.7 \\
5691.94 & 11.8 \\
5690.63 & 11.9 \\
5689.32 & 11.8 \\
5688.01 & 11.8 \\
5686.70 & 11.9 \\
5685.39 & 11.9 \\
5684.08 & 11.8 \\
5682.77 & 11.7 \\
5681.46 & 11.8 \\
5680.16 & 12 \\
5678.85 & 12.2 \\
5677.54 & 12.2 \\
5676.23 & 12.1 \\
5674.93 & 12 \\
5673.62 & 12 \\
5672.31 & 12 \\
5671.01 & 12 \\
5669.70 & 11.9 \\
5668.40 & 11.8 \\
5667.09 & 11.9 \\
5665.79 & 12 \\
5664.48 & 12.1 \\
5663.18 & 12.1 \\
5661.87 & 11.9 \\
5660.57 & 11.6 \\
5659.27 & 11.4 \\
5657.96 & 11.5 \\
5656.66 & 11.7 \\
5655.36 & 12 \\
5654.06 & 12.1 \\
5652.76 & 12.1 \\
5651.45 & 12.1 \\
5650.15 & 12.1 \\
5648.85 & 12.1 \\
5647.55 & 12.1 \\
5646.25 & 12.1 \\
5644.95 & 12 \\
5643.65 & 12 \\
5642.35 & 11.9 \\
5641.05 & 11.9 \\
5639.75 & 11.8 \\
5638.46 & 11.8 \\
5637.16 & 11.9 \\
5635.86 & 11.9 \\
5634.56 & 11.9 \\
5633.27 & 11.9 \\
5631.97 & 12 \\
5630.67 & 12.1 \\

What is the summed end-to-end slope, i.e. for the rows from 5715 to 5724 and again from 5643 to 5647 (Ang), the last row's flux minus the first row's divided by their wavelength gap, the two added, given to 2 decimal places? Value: 0.04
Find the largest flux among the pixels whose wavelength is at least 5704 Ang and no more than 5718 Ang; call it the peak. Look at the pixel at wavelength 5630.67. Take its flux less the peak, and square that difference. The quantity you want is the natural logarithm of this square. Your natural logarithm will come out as -4.6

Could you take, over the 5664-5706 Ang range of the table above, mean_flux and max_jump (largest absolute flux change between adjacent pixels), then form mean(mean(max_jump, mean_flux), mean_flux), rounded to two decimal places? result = 9.01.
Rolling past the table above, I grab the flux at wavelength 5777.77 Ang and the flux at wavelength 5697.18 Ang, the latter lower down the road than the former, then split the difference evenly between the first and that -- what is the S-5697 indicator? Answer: 12.1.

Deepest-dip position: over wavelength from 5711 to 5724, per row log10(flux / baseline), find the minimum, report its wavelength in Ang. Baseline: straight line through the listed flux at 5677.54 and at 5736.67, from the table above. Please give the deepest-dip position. 5711.63 Ang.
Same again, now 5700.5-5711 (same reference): 5710.32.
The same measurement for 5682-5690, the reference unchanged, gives 5682.77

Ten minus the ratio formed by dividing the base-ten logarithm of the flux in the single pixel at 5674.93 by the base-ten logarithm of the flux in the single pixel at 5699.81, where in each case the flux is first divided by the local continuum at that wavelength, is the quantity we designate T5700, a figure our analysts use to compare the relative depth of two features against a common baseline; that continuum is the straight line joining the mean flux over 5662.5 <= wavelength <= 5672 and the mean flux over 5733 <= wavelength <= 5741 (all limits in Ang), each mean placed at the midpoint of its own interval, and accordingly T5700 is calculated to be 9.8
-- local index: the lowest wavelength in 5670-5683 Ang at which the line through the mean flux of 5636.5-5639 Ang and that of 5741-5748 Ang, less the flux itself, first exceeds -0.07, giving 5681.46 Ang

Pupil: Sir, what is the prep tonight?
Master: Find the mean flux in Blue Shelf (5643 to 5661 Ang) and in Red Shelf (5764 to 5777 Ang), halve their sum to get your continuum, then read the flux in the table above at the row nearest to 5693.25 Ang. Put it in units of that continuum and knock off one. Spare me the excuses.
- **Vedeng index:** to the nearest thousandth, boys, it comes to -0.024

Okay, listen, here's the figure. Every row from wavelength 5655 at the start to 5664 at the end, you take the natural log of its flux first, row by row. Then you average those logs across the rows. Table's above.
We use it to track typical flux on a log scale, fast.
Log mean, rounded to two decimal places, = 2.46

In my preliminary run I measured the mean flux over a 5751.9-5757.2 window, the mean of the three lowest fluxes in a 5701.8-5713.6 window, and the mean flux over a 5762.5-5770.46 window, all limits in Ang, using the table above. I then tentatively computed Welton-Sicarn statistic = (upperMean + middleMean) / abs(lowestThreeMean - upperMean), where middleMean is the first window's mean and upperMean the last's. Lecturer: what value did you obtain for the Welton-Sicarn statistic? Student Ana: 32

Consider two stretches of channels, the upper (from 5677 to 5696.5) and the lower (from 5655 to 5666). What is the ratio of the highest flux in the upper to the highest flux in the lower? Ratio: 1.01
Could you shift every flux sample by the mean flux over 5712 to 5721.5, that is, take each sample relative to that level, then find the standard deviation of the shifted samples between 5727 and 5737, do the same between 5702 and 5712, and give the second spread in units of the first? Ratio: 1.9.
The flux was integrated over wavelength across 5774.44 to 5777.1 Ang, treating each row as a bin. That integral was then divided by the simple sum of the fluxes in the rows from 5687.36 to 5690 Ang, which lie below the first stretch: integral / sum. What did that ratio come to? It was 1.35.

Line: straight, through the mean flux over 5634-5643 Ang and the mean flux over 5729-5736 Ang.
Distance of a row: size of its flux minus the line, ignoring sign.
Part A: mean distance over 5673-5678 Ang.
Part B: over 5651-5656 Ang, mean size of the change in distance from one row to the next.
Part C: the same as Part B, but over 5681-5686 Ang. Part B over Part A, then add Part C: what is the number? 0.4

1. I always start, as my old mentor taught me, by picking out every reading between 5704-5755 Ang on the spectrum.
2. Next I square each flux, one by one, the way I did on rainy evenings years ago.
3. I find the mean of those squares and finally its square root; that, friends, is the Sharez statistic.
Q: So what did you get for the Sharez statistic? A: 11.92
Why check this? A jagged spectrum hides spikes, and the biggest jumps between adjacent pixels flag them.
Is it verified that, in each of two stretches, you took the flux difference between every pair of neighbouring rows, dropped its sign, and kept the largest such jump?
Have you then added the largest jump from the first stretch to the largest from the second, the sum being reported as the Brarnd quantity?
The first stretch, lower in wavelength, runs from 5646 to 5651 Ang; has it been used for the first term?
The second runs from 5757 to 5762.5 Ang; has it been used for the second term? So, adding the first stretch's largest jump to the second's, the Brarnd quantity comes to 0.20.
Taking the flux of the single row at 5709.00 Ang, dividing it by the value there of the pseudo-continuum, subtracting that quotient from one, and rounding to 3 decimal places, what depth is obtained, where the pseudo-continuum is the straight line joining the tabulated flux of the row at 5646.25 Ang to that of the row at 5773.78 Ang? 0.054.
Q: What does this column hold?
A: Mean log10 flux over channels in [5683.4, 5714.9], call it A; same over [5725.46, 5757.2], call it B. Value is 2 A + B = 3.22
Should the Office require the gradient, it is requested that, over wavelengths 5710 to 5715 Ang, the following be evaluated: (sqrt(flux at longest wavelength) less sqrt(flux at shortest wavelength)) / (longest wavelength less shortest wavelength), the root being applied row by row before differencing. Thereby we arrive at 0.019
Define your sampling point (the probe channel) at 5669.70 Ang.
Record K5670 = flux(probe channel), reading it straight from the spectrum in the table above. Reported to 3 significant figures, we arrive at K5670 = 11.9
